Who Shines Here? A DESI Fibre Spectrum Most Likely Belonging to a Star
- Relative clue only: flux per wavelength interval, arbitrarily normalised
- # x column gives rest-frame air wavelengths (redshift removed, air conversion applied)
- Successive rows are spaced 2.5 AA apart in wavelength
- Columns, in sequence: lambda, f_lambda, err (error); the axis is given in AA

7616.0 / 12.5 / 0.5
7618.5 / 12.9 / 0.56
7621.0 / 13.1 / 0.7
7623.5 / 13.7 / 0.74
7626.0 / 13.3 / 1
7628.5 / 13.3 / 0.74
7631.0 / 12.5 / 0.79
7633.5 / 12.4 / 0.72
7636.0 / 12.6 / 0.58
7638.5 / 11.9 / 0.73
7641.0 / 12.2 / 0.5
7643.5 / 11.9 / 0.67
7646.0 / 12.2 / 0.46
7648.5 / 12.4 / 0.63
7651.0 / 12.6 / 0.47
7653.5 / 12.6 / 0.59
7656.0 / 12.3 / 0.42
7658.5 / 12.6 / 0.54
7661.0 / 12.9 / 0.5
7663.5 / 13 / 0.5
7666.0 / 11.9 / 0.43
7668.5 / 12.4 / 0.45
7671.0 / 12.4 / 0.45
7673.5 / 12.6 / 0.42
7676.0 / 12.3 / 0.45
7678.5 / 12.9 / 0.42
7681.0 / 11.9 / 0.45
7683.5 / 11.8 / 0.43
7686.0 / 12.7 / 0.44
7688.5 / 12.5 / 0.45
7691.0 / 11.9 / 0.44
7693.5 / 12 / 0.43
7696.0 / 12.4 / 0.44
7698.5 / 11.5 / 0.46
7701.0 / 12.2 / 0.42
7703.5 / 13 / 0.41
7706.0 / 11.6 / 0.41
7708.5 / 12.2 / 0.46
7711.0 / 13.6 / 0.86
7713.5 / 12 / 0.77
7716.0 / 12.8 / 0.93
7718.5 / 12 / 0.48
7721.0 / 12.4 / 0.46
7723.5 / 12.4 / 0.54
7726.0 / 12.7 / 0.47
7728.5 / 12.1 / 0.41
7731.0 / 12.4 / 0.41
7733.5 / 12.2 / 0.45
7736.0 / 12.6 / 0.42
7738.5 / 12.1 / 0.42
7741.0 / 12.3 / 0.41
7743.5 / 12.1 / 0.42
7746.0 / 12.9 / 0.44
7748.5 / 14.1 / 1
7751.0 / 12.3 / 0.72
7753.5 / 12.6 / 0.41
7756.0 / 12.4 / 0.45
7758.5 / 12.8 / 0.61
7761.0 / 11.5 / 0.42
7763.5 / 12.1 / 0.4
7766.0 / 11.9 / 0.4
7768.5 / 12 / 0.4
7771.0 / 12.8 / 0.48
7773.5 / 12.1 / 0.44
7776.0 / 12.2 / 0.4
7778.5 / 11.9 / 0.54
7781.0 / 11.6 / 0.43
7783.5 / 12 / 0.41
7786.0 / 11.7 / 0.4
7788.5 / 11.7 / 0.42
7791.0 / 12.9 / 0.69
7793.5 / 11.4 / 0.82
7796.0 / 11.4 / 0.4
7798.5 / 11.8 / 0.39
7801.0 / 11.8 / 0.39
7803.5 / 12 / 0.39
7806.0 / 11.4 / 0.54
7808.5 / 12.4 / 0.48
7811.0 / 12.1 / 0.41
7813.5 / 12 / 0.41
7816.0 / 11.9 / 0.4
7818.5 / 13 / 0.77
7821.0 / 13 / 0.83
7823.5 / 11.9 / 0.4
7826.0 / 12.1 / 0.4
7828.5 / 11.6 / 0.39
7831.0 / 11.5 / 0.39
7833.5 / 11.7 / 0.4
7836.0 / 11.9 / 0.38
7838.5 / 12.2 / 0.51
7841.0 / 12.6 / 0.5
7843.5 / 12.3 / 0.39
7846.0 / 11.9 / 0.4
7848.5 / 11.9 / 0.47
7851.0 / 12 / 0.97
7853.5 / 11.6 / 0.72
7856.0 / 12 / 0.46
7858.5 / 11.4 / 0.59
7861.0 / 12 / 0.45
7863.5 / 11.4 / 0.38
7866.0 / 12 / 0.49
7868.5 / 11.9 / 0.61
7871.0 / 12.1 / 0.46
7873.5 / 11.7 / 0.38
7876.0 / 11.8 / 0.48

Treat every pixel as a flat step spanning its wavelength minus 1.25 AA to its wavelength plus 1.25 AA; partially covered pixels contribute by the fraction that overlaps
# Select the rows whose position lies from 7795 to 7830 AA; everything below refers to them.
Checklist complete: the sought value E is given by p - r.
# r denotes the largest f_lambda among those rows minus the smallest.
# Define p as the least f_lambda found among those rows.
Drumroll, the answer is 9.8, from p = 11.4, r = 1.6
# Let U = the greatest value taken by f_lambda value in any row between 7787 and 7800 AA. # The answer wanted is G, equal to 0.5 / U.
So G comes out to 0.0388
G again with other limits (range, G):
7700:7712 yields 0.0368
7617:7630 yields 0.0365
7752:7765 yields 0.0391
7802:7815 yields 0.0403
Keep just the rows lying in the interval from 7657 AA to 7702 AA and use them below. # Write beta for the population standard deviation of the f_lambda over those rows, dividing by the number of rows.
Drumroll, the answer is 0.41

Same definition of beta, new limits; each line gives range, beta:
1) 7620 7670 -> 0.48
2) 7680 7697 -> 0.33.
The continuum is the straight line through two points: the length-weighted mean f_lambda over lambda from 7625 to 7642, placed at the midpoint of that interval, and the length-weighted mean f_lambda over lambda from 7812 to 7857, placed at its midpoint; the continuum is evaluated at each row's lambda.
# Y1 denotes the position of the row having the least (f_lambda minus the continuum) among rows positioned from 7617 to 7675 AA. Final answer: 7638.5 AA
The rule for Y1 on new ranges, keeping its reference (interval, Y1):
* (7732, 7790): 7761.0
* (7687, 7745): 7698.5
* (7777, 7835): 7793.5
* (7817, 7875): 7858.5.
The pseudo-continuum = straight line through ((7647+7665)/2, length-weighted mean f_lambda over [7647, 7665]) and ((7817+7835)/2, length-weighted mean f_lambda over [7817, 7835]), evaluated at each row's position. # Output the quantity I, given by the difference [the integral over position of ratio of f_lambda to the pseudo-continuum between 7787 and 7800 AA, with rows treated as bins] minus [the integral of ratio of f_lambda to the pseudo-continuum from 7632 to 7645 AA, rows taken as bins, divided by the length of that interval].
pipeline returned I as 11.6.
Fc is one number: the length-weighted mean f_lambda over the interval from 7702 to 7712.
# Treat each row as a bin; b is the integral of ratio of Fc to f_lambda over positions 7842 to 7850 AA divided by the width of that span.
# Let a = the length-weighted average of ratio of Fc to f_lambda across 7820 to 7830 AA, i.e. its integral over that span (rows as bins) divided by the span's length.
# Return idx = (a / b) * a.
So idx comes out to 1.035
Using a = 1.04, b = 1.04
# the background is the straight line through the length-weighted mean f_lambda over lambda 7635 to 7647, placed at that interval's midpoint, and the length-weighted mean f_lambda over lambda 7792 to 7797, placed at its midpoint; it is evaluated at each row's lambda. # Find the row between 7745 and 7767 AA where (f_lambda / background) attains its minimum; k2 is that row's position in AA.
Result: 7761.0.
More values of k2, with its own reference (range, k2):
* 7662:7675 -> 7666.0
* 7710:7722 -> 7713.5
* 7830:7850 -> 7831.0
